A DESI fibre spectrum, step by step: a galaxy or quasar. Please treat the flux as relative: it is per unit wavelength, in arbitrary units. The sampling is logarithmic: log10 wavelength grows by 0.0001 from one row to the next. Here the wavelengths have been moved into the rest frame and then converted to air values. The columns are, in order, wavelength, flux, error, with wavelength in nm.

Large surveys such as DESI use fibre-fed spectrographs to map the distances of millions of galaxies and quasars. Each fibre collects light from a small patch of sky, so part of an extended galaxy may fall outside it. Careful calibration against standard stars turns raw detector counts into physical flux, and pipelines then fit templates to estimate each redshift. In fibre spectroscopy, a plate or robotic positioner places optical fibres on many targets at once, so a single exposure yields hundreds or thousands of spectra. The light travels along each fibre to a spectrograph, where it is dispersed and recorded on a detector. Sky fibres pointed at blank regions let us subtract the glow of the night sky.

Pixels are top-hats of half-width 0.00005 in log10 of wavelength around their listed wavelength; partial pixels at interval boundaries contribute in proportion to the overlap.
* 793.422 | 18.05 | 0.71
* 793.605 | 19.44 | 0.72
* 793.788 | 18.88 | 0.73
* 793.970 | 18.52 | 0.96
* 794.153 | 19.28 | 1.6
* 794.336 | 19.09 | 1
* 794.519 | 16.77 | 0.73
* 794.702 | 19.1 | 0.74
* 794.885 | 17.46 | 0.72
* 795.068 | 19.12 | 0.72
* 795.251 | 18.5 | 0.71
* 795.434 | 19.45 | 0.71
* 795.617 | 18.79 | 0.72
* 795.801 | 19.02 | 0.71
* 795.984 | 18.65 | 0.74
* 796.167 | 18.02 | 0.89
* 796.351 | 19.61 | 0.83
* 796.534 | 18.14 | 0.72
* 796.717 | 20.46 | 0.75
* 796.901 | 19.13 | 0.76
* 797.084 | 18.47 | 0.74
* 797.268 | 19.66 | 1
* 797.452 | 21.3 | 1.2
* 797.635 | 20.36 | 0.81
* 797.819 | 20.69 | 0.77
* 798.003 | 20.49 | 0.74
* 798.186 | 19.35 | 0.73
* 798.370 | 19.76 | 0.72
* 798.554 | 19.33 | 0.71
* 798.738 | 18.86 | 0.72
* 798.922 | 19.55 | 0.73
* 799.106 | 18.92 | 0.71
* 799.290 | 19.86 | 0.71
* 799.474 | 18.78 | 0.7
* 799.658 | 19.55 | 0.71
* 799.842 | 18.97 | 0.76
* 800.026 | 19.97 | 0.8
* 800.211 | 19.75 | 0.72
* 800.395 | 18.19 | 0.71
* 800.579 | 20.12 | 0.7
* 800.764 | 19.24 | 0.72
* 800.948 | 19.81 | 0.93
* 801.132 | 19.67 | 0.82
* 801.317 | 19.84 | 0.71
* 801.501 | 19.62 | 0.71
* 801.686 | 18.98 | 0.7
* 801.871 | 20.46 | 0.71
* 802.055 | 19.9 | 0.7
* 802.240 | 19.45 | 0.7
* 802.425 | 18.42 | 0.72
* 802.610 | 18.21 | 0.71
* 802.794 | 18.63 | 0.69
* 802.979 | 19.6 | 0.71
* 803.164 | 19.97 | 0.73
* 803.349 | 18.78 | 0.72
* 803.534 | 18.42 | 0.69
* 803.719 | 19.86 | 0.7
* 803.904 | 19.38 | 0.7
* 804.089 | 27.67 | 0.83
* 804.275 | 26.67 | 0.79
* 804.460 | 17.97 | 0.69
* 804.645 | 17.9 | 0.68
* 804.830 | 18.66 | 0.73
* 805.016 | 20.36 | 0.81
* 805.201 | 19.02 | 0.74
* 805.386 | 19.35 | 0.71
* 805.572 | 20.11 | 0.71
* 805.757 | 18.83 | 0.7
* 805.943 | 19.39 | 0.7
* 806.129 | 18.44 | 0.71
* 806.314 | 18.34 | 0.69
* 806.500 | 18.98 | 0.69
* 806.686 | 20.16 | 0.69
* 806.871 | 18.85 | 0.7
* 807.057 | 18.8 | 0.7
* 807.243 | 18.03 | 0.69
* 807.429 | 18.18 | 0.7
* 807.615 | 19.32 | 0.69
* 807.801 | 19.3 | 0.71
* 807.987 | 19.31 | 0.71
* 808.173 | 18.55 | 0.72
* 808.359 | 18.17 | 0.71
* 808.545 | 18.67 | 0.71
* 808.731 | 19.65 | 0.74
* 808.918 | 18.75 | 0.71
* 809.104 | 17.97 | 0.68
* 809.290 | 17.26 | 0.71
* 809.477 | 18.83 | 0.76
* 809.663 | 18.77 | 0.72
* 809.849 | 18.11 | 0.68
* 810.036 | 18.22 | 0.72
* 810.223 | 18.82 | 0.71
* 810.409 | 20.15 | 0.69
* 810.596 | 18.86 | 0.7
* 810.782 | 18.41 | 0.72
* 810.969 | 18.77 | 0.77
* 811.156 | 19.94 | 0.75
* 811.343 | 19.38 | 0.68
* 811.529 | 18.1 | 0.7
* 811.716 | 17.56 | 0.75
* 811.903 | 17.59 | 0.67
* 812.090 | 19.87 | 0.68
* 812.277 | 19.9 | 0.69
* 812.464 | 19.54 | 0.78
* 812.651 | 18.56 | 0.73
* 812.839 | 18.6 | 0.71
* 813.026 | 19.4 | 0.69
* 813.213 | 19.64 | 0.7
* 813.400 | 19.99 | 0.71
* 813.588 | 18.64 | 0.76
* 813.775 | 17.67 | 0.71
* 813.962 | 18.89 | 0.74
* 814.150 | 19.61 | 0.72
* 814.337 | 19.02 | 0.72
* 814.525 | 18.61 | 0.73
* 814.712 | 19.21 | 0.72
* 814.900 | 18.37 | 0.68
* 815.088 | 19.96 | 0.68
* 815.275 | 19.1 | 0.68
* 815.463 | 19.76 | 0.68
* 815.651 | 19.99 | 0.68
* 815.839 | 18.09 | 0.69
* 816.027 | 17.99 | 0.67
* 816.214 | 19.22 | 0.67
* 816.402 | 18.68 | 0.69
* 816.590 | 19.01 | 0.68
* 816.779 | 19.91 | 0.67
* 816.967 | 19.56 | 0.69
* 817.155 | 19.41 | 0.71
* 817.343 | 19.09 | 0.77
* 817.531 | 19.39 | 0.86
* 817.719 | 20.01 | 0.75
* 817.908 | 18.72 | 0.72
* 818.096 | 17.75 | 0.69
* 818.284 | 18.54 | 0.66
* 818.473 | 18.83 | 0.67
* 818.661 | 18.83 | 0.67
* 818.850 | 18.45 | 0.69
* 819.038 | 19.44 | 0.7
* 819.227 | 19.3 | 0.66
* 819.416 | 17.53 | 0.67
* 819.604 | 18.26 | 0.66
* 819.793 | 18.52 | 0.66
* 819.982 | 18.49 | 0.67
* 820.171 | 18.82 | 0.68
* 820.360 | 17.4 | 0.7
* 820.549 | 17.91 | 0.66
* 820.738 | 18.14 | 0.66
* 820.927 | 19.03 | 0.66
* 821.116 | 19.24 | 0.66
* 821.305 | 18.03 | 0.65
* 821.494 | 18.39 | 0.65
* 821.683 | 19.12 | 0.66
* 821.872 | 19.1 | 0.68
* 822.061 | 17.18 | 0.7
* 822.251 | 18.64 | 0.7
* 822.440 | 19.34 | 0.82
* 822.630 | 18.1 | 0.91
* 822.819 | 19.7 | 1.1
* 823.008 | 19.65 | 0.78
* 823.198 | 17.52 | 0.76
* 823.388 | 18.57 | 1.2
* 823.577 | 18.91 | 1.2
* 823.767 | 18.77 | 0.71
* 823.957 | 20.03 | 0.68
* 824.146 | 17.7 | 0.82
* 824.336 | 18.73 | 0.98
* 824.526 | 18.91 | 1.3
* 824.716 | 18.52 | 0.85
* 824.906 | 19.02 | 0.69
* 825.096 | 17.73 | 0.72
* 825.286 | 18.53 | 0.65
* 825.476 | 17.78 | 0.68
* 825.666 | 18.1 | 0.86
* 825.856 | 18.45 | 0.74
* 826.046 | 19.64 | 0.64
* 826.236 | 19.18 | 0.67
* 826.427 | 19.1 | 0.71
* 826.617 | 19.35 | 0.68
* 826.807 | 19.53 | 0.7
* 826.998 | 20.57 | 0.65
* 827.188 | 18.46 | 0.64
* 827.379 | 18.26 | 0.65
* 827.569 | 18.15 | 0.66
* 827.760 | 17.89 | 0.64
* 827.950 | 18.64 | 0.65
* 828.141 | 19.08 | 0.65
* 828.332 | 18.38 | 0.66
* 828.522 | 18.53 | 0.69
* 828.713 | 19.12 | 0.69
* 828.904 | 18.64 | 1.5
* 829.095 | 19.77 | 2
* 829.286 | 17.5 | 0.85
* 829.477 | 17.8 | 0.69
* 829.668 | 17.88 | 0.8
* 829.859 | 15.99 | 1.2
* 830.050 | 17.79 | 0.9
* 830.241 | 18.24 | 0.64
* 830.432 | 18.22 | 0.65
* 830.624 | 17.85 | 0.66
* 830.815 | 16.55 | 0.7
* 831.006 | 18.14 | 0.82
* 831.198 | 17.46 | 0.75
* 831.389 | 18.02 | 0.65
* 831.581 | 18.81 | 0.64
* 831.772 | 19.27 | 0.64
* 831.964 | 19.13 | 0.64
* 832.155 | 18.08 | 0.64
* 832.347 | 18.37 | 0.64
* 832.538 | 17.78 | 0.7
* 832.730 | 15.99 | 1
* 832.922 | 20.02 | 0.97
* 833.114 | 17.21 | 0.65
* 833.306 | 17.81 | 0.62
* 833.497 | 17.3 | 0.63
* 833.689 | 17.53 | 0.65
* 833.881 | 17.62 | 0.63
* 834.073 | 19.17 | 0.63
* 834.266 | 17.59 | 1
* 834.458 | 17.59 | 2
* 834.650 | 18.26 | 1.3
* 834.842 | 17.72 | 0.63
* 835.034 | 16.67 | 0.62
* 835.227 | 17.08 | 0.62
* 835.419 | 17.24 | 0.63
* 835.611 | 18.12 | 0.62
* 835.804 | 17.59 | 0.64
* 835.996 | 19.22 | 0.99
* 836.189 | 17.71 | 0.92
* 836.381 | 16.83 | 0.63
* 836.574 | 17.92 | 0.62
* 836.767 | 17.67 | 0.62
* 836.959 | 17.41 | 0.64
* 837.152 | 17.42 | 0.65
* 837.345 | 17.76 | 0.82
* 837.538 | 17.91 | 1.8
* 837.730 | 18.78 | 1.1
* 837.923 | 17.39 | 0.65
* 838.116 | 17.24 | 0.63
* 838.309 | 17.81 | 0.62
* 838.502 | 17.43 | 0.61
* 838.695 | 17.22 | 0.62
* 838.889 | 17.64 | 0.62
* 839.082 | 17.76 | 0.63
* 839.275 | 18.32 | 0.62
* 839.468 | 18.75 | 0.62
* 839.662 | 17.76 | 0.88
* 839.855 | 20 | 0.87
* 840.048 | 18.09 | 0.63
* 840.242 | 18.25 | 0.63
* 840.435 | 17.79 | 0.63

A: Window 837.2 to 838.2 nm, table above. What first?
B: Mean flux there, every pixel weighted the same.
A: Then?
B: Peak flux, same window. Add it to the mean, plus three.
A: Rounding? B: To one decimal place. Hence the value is 39.6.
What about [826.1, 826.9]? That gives 41.8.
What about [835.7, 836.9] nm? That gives 40.0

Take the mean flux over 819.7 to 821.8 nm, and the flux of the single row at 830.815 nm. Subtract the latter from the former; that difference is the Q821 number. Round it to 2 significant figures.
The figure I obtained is 1.9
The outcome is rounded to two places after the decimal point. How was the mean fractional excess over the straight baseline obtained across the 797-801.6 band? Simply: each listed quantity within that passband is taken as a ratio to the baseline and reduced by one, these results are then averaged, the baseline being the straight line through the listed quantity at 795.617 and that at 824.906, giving 0.04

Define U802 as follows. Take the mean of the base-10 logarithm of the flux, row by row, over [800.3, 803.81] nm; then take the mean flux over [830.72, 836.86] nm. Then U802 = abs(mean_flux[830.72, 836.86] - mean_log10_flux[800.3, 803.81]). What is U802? 16.57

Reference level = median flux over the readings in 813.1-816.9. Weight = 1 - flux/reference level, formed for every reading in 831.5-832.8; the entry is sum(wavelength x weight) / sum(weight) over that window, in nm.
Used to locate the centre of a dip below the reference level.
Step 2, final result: 832.55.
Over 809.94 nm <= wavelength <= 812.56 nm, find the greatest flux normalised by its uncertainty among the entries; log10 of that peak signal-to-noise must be 1.47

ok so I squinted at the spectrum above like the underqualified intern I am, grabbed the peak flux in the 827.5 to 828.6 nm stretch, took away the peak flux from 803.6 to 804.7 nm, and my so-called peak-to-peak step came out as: -8.6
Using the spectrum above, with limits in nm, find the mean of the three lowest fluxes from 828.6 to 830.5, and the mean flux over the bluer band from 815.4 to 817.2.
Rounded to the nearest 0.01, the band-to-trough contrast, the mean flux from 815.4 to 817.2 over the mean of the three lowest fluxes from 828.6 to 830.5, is 1.12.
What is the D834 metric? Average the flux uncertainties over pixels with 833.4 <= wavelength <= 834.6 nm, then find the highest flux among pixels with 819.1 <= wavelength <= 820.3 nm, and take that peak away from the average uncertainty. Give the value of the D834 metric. -18.4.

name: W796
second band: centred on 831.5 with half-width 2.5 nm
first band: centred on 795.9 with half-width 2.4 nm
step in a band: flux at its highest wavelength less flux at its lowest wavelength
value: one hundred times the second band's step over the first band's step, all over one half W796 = 4778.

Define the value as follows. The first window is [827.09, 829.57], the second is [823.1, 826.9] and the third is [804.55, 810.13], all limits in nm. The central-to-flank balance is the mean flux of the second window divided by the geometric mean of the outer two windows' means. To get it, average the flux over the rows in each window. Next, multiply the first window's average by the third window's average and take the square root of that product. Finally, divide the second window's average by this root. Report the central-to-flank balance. 1.00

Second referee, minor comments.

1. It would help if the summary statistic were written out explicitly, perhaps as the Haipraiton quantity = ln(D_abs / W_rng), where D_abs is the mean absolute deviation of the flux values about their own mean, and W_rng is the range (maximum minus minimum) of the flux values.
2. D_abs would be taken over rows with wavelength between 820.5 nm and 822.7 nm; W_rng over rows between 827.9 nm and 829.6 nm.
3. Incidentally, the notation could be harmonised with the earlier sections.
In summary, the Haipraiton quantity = -1.40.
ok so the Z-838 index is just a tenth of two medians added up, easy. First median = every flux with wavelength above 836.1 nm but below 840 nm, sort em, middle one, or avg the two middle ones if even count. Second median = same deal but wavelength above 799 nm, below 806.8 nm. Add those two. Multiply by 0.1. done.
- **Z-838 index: 3.71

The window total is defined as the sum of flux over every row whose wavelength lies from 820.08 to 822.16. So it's 202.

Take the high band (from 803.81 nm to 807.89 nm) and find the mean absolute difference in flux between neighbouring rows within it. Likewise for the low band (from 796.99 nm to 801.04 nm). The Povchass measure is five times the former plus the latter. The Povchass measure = 8.2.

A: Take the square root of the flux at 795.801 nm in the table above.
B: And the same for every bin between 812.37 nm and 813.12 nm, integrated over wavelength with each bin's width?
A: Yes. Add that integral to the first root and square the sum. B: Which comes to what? 58.2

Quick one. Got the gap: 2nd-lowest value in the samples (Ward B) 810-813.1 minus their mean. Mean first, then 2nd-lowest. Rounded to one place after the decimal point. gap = -1.3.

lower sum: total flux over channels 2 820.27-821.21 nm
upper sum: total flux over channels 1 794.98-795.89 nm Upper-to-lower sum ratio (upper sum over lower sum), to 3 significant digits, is 1.03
